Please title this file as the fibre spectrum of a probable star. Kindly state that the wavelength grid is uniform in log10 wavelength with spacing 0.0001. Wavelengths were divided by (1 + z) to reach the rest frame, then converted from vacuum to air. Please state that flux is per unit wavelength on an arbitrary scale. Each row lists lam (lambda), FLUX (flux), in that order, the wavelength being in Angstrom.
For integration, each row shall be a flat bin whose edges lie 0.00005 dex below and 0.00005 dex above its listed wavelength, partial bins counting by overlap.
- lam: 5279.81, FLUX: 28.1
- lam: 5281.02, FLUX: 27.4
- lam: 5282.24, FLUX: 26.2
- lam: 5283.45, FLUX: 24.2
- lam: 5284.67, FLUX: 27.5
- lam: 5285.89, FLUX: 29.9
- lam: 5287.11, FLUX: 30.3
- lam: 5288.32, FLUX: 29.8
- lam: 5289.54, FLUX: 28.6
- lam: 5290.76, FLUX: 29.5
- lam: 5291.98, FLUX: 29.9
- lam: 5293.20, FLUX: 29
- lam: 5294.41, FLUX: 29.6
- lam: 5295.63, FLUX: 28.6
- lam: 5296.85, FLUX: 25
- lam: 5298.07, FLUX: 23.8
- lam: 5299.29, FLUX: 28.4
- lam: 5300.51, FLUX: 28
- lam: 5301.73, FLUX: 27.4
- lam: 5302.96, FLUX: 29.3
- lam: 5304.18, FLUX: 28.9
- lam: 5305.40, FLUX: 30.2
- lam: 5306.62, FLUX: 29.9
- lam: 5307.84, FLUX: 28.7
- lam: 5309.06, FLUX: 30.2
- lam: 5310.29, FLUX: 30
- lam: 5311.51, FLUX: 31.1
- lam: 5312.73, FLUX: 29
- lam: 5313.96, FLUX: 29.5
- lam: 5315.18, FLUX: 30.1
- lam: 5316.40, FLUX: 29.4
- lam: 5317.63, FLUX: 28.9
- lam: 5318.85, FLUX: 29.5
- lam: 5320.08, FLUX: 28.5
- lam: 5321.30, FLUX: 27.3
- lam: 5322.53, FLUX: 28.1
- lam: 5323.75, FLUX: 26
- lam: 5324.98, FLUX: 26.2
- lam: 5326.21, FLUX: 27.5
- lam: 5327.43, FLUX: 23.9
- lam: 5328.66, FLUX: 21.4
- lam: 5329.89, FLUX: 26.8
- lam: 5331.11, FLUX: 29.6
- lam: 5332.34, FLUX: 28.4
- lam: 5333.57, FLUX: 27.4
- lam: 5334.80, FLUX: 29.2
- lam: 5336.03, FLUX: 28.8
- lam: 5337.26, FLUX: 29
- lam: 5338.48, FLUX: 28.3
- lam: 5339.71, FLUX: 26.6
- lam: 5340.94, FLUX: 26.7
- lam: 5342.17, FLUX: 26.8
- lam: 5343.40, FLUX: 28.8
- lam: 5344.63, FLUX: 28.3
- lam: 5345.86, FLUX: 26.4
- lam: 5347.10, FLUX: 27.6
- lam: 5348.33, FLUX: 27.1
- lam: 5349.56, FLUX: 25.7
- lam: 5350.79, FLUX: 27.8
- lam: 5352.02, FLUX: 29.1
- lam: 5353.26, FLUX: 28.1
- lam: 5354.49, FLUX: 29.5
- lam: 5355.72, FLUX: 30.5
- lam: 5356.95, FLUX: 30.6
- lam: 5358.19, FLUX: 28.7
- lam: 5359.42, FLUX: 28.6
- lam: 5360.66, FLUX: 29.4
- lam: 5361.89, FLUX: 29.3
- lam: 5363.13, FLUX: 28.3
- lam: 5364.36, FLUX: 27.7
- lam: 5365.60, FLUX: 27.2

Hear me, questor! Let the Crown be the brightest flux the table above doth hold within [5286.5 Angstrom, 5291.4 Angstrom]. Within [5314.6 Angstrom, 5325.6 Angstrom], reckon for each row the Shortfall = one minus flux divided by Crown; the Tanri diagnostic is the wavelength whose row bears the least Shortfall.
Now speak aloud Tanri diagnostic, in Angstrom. 5315.18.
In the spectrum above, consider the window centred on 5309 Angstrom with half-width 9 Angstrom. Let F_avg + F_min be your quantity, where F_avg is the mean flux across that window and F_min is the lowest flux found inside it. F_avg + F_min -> 57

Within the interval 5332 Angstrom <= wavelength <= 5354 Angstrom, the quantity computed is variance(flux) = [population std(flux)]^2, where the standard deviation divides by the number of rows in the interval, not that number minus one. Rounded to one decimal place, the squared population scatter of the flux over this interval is 1.0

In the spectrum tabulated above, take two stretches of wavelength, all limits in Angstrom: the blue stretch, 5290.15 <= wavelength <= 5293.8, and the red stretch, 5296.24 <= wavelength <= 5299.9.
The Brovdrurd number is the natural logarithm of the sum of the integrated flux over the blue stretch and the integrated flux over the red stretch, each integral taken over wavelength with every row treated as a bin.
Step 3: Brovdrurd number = 5.31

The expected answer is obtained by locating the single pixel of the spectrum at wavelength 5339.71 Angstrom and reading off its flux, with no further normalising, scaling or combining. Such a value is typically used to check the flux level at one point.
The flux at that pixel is 26.6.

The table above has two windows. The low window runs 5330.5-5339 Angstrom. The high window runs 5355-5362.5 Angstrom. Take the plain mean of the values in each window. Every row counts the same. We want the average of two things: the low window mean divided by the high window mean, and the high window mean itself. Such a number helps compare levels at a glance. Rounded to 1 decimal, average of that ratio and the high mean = 15.2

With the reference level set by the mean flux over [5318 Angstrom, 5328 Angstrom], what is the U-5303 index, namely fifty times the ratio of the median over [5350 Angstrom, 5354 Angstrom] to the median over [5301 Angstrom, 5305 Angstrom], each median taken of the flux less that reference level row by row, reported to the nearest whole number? 27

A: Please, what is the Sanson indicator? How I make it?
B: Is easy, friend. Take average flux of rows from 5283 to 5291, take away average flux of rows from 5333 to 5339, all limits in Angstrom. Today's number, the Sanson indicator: 0.0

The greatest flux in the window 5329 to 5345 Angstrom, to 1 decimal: 29.6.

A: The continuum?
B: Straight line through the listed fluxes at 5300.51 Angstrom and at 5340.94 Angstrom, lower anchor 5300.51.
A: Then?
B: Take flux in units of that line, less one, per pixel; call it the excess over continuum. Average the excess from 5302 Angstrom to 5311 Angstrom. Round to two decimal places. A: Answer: 0.06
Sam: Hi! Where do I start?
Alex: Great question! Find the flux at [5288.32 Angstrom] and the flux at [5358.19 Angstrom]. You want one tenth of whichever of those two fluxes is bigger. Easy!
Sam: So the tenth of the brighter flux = 2.98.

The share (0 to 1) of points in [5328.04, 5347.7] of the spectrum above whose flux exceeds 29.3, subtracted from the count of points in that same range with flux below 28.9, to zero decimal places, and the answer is 13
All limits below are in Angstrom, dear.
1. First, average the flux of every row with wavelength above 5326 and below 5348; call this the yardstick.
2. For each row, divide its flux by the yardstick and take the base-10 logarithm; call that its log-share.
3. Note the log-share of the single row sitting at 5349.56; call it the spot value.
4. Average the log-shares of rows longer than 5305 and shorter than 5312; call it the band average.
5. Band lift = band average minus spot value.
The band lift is 0.067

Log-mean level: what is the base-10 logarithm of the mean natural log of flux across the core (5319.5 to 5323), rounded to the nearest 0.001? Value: 0.523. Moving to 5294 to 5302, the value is 0.519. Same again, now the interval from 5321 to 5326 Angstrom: 0.517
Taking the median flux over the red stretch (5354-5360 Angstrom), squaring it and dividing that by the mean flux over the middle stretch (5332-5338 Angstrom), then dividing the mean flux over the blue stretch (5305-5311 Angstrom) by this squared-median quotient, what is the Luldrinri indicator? 0.98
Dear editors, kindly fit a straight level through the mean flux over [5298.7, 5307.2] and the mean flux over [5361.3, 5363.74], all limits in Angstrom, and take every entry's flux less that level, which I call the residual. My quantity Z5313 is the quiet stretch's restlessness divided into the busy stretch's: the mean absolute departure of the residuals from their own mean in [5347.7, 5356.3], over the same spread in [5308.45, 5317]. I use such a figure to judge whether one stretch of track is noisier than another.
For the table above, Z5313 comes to 2.4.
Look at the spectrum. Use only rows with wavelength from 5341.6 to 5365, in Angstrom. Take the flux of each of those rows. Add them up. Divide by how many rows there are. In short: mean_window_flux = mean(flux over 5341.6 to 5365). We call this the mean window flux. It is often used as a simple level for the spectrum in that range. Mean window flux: 28.33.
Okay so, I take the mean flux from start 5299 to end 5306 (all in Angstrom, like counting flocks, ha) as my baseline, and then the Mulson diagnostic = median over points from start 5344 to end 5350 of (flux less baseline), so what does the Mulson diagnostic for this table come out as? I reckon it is -1.6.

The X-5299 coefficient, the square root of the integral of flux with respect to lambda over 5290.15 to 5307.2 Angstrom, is 22.0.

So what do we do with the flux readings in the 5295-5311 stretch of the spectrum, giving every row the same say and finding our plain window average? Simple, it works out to 28.3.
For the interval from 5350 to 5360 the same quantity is 29.1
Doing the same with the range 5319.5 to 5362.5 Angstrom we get 27.8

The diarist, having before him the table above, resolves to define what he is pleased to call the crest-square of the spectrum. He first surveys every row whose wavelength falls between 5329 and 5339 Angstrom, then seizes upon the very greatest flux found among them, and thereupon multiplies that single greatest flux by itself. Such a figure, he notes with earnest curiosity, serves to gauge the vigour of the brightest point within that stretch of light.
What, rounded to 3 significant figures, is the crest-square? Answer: 876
